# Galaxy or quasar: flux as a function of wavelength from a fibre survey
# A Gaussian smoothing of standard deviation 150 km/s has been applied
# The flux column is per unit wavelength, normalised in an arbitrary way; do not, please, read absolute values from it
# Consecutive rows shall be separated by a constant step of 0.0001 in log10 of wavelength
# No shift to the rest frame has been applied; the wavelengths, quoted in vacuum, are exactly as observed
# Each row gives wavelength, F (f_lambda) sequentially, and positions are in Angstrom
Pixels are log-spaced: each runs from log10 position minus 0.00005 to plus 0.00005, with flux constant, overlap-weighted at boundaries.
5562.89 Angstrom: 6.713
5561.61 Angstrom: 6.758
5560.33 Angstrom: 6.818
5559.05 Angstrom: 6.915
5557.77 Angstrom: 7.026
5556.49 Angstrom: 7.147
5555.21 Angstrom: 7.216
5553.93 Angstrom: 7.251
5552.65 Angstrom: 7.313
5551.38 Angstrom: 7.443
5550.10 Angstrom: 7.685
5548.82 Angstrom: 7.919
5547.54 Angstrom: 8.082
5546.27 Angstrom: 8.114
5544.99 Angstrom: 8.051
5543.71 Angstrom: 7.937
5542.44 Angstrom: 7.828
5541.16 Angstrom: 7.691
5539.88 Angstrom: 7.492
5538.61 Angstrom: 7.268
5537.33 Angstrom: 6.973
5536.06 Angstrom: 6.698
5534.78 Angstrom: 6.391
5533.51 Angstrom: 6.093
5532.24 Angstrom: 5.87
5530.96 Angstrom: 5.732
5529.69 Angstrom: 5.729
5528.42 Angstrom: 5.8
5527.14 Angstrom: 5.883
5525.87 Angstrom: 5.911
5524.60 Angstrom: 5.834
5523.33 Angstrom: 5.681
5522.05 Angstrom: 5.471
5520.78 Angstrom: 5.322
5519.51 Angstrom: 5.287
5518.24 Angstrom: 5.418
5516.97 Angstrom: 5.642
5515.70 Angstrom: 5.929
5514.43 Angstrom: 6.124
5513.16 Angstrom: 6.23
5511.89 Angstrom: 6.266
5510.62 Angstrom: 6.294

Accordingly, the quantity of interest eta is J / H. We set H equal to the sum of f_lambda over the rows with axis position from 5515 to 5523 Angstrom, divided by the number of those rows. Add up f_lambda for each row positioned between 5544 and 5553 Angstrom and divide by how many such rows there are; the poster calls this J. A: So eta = 1.4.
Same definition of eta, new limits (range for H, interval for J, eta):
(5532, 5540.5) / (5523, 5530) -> 0.9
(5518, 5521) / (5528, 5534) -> 1.1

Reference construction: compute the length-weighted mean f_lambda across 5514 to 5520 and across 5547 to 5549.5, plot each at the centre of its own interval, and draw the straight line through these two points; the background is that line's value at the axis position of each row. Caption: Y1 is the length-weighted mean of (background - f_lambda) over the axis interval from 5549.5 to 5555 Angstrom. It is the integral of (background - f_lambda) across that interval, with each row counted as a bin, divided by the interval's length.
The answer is 0.9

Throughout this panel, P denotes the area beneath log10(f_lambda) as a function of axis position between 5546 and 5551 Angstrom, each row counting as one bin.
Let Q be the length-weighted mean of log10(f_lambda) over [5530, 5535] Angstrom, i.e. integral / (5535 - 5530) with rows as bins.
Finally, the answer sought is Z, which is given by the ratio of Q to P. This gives 0.173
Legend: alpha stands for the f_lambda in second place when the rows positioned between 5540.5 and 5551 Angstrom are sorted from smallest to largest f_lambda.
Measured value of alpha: 7.691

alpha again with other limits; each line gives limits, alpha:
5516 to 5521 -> 5.322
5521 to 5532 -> 5.681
